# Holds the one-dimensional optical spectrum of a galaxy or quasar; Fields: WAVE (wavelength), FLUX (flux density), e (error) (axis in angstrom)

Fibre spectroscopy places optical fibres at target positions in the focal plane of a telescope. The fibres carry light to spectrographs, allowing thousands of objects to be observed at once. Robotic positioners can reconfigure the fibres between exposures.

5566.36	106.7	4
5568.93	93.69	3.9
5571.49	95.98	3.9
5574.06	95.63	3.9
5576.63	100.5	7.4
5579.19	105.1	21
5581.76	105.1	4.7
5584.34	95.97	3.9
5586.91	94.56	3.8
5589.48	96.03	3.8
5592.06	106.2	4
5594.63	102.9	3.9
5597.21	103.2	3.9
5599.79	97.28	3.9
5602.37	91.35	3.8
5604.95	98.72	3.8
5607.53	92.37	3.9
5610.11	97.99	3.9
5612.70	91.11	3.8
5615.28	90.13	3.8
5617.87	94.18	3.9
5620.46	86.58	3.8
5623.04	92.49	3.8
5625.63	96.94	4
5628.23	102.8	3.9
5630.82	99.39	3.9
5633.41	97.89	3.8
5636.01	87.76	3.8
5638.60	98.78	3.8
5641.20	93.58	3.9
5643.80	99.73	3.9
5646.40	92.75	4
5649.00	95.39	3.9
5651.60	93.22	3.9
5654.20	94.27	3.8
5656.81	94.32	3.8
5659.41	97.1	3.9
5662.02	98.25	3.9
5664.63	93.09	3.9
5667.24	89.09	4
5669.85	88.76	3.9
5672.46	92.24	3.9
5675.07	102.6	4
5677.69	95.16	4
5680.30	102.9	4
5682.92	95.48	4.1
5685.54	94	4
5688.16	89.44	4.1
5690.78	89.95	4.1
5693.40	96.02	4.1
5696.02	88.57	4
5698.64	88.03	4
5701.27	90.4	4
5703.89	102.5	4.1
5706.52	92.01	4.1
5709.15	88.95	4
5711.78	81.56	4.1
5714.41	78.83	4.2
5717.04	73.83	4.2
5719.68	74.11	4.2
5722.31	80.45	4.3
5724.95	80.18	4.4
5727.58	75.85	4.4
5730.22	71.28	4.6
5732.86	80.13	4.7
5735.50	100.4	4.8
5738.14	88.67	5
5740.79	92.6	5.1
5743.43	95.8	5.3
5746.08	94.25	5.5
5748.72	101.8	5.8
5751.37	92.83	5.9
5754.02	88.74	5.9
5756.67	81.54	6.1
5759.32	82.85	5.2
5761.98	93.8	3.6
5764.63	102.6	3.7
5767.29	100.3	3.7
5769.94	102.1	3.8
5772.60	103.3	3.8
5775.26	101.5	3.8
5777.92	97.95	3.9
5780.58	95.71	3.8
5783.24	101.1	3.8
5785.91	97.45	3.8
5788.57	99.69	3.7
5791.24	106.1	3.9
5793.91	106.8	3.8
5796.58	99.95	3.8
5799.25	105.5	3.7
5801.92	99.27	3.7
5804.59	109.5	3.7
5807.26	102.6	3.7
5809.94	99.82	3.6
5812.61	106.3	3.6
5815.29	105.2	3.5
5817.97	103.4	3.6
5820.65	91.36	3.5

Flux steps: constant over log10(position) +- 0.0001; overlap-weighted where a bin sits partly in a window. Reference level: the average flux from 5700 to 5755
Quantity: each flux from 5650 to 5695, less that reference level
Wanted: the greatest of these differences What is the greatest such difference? 16.0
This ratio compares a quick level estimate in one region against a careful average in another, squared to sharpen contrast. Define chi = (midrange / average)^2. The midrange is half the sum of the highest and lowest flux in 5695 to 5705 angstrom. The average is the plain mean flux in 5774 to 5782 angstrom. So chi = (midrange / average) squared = 0.94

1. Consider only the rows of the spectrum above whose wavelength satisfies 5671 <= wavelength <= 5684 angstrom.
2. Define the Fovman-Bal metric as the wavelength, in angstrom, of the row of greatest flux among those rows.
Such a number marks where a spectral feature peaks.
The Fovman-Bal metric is 5680.30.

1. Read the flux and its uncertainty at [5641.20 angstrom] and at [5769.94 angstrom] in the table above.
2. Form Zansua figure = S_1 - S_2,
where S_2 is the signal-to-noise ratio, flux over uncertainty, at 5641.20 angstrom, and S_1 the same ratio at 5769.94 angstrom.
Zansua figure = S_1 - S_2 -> 2.9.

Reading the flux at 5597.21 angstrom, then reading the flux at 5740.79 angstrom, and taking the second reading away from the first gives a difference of 11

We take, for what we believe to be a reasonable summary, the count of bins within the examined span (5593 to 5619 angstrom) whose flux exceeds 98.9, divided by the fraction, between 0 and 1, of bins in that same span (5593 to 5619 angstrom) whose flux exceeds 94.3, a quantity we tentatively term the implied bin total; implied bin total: 4.0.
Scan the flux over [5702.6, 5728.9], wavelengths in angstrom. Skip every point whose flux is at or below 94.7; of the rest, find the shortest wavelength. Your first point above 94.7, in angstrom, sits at 5703.89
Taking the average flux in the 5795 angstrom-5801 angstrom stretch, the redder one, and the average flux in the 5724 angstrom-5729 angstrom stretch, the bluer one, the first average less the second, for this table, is 25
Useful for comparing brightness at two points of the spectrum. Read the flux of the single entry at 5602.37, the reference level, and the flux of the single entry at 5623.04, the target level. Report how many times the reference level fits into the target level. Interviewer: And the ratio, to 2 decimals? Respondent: 1.01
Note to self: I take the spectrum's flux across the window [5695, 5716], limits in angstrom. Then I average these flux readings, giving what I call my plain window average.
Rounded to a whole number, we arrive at 89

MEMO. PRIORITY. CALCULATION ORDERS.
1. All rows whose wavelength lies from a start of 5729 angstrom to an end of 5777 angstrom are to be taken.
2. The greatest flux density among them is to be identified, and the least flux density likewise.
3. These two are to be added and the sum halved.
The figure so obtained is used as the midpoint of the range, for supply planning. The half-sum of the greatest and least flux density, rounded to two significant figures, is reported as 87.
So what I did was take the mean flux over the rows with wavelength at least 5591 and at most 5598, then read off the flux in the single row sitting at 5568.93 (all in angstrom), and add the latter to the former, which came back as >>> 198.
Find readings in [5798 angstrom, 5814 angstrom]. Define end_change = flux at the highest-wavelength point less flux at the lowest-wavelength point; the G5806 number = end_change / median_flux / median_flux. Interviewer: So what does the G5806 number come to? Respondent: 0.0001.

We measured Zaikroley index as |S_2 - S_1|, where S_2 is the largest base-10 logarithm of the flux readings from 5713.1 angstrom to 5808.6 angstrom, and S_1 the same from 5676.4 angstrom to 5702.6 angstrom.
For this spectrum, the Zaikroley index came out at 0.027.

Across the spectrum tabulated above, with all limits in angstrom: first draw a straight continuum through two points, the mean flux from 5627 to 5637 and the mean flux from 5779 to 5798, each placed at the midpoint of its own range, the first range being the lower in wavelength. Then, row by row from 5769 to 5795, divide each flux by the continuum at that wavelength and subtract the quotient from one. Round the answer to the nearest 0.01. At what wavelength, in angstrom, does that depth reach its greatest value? 5780.58 angstrom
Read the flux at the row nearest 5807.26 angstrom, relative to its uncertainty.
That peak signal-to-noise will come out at 28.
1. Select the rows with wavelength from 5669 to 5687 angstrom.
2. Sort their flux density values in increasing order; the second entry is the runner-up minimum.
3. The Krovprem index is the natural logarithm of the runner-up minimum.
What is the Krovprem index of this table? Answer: 4.52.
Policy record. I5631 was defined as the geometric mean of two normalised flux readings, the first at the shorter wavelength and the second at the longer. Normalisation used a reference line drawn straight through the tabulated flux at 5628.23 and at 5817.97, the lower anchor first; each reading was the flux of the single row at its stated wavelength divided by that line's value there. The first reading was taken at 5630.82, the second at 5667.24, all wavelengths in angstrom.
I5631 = 0.91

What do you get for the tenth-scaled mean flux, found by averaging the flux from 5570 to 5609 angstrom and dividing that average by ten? 9.9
